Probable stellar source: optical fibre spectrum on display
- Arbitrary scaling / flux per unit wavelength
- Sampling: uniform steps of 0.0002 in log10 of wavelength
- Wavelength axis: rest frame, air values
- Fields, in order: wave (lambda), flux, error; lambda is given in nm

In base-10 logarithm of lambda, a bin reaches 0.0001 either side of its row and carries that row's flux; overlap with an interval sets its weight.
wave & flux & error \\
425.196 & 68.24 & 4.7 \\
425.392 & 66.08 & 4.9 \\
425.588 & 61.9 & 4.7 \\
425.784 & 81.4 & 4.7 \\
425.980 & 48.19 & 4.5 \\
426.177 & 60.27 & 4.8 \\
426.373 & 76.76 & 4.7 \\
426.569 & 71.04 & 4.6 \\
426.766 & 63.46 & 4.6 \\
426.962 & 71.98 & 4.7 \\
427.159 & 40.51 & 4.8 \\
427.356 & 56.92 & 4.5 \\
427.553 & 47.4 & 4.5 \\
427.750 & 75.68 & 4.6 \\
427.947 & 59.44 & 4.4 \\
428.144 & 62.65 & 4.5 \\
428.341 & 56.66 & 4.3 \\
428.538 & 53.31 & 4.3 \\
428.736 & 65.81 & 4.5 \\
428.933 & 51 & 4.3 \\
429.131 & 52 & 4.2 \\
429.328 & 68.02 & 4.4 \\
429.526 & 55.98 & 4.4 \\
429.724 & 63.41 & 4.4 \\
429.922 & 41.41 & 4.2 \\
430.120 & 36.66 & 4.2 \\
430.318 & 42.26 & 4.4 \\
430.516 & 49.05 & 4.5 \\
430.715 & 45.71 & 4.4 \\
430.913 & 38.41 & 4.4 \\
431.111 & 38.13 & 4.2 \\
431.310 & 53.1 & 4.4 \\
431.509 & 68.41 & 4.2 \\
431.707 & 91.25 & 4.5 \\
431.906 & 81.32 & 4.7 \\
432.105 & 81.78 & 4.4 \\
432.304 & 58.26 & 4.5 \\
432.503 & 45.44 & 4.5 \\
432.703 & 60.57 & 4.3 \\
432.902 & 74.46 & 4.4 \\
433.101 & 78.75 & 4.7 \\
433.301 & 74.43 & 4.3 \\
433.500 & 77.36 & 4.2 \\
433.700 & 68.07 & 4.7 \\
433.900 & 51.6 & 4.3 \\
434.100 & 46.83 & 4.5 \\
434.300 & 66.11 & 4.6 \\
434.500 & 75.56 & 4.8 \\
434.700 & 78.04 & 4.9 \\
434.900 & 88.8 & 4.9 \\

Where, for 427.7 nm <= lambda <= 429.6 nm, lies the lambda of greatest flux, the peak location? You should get 427.750 nm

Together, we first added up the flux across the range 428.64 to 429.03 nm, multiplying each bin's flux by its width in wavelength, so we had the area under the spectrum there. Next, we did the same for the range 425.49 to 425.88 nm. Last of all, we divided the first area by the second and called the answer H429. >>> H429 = 0.82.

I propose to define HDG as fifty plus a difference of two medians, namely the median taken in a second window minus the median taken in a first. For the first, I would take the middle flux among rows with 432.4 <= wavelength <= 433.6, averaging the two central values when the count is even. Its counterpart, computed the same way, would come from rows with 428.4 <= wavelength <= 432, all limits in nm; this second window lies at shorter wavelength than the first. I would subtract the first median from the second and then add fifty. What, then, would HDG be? 28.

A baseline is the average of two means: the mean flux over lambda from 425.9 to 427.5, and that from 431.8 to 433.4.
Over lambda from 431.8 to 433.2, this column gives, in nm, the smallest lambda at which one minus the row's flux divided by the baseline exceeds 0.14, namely 432.503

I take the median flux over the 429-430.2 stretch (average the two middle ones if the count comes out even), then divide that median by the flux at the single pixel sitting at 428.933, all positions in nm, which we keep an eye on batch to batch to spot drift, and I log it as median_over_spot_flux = 1.06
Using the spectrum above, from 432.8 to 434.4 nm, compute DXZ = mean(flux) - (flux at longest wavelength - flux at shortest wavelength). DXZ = 76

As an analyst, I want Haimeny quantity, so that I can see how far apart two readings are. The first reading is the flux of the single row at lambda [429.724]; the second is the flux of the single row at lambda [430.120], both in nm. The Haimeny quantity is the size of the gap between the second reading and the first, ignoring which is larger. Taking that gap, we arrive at 27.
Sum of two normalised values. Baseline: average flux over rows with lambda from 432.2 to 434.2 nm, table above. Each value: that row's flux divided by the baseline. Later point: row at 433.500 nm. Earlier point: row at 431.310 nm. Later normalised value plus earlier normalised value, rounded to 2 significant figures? 2.1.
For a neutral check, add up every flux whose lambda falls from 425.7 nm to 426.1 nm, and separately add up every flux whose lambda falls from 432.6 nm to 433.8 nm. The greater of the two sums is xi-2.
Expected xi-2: 434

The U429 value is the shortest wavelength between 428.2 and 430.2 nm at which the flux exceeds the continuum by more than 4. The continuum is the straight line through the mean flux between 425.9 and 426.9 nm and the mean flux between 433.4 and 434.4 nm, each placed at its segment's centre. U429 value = 429.328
